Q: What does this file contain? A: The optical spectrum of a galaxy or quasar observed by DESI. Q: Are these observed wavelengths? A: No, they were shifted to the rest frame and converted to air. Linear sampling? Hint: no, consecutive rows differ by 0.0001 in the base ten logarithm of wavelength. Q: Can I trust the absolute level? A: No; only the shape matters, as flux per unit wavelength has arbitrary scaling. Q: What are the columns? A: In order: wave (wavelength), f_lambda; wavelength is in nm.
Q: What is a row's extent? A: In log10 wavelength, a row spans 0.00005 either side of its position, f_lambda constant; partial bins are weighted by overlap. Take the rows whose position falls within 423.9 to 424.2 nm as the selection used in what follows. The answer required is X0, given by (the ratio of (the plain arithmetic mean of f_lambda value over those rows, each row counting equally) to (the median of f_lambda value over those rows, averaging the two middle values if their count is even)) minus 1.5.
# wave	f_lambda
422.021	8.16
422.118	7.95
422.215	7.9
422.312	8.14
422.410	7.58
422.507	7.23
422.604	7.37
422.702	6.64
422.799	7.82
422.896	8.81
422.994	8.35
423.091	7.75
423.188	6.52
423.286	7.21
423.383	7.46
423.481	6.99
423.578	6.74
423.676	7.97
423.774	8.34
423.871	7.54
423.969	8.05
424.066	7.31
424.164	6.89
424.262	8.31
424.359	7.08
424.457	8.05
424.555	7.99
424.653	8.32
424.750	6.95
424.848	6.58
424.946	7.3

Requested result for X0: -0.485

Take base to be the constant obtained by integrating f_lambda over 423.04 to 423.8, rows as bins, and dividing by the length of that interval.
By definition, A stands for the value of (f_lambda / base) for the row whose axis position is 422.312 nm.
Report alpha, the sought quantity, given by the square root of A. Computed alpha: 1.05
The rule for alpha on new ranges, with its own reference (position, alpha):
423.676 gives 1.04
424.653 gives 1.06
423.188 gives 0.94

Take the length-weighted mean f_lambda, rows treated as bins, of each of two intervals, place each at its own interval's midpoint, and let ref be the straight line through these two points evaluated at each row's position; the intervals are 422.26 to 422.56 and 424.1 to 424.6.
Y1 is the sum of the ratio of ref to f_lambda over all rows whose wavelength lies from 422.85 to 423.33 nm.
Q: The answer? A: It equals 5.0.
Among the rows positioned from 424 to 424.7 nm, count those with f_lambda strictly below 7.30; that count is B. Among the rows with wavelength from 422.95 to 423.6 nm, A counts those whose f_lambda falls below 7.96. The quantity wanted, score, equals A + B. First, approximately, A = 6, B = 2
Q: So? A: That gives 8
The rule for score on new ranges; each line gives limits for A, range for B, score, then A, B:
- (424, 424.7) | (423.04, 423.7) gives 7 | 3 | 4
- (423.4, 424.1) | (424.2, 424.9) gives 7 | 4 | 3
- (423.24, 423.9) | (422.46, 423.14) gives 7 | 5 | 2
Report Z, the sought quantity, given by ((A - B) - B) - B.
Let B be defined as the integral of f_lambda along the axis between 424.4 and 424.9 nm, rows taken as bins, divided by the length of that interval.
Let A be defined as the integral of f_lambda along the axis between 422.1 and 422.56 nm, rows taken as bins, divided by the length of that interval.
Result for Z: -14.94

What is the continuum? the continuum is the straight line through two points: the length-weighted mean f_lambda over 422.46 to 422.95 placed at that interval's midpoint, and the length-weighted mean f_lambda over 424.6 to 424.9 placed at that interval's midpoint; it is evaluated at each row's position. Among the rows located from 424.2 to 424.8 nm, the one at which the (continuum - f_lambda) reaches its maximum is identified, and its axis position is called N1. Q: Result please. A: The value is 424.750 nm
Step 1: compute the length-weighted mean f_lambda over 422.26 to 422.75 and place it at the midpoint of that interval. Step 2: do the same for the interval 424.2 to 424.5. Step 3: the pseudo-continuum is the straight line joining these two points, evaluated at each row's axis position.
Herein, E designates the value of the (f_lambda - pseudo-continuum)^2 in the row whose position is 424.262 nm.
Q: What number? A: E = 0.3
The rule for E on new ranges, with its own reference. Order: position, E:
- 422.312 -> 0.6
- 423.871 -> 0.0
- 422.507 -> 0.0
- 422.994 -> 0.7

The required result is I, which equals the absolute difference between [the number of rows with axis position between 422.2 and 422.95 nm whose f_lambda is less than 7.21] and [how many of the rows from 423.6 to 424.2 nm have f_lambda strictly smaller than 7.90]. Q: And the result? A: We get 2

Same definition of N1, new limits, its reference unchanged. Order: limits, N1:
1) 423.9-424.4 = 424.164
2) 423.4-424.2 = 423.578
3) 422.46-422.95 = 422.702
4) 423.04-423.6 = 423.188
